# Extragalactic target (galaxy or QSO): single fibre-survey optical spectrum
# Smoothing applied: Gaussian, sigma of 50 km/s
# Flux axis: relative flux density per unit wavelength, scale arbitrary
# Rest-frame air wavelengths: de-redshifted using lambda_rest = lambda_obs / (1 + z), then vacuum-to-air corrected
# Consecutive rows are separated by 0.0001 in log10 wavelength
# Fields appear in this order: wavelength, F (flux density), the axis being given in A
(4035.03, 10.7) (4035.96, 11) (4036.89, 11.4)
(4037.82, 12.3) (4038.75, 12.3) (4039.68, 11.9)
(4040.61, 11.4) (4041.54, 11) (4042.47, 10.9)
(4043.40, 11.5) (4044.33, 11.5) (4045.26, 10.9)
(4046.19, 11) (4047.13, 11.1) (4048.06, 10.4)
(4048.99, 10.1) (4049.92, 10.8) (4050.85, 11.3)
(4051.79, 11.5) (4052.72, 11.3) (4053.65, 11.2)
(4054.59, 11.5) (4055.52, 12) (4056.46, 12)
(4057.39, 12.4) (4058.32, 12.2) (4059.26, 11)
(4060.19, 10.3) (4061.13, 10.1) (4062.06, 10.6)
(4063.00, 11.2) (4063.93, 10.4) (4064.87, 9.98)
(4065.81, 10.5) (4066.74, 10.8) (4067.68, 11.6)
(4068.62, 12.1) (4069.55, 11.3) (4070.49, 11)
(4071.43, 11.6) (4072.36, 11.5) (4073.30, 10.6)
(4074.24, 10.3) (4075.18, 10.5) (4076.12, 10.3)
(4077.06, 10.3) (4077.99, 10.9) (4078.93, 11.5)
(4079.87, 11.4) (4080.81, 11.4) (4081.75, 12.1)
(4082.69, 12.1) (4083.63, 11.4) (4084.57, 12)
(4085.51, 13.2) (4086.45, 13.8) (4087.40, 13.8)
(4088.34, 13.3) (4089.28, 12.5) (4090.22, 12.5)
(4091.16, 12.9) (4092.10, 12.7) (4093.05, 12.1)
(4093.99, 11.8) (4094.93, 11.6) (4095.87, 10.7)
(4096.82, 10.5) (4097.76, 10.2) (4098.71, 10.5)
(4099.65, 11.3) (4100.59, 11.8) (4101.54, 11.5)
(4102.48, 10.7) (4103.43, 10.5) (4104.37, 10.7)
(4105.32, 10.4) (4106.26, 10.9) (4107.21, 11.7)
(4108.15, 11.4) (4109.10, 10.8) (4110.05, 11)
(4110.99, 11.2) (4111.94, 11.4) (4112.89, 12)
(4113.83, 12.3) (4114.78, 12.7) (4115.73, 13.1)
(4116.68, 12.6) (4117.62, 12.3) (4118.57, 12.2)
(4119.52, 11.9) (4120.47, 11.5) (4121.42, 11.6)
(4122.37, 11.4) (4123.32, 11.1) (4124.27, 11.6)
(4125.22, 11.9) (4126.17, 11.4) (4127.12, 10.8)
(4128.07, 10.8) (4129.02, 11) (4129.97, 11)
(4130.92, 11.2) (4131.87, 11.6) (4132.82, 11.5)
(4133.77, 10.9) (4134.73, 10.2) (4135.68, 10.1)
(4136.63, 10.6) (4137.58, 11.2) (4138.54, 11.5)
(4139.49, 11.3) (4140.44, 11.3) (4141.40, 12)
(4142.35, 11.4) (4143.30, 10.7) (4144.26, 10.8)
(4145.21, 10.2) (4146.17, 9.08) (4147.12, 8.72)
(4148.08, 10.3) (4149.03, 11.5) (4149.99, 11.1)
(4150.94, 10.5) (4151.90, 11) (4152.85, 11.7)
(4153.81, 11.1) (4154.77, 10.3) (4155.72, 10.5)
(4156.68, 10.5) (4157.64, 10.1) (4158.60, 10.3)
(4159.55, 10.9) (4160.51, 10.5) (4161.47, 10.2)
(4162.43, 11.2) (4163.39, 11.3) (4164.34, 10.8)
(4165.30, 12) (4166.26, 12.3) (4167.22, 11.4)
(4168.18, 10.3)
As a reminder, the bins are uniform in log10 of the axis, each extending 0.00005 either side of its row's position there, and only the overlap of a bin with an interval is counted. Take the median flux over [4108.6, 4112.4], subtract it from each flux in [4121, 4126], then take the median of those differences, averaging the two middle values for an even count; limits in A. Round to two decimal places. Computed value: 0.50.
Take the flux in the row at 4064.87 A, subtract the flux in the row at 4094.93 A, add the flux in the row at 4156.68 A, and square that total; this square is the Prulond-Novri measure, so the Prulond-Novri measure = 79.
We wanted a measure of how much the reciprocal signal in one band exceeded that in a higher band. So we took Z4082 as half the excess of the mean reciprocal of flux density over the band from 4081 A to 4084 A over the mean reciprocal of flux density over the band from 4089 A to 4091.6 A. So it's 0.0026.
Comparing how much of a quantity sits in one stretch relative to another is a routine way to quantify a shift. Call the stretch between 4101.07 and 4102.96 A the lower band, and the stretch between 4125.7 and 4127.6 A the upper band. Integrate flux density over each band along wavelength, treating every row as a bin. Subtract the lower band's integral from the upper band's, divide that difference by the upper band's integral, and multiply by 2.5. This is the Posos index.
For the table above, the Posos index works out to 0.01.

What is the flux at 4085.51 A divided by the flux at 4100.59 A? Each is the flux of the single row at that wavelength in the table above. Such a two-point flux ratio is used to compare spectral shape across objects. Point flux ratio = 1.12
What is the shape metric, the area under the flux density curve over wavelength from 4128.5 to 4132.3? 42.6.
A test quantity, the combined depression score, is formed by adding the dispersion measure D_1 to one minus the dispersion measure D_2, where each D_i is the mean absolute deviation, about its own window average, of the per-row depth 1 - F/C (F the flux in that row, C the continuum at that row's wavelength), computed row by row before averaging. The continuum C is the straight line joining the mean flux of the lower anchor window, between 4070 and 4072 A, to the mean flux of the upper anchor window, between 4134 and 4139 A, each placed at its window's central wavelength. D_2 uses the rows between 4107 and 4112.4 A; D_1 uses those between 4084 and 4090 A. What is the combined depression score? 1.03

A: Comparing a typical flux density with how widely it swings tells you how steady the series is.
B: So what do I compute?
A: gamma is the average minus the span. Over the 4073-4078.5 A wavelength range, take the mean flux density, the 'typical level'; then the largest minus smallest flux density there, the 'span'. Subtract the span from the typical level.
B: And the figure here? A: 9.9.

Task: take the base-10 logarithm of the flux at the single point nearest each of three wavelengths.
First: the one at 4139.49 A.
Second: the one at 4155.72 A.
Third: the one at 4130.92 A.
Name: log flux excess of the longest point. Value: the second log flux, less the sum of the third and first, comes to -1.08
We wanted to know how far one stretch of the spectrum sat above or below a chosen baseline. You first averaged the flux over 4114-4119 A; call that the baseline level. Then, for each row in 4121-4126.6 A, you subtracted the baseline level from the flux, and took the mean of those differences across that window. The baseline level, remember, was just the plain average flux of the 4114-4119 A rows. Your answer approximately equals -1.1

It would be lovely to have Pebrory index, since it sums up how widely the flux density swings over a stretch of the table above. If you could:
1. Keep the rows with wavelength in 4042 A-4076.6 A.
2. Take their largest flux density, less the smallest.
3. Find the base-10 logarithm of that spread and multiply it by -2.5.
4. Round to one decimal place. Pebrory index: -1.0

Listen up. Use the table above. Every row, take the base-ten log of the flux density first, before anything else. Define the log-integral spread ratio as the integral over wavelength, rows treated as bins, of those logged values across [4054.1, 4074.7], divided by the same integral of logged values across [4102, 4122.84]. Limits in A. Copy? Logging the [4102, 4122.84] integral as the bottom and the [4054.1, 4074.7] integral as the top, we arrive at 0.97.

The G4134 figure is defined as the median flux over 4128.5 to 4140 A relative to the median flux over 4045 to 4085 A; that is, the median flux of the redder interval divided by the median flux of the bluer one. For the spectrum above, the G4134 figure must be 0.99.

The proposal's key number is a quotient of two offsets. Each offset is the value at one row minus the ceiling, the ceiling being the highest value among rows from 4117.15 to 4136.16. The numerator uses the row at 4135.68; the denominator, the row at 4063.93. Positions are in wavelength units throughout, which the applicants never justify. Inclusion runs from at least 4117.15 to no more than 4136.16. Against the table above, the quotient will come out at 1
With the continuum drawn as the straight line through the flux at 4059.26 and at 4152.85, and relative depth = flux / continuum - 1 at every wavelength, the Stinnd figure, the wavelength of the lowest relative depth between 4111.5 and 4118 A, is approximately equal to 4111.94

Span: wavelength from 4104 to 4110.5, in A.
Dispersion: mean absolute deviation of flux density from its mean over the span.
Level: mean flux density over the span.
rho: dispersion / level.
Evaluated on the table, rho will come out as 0.0297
